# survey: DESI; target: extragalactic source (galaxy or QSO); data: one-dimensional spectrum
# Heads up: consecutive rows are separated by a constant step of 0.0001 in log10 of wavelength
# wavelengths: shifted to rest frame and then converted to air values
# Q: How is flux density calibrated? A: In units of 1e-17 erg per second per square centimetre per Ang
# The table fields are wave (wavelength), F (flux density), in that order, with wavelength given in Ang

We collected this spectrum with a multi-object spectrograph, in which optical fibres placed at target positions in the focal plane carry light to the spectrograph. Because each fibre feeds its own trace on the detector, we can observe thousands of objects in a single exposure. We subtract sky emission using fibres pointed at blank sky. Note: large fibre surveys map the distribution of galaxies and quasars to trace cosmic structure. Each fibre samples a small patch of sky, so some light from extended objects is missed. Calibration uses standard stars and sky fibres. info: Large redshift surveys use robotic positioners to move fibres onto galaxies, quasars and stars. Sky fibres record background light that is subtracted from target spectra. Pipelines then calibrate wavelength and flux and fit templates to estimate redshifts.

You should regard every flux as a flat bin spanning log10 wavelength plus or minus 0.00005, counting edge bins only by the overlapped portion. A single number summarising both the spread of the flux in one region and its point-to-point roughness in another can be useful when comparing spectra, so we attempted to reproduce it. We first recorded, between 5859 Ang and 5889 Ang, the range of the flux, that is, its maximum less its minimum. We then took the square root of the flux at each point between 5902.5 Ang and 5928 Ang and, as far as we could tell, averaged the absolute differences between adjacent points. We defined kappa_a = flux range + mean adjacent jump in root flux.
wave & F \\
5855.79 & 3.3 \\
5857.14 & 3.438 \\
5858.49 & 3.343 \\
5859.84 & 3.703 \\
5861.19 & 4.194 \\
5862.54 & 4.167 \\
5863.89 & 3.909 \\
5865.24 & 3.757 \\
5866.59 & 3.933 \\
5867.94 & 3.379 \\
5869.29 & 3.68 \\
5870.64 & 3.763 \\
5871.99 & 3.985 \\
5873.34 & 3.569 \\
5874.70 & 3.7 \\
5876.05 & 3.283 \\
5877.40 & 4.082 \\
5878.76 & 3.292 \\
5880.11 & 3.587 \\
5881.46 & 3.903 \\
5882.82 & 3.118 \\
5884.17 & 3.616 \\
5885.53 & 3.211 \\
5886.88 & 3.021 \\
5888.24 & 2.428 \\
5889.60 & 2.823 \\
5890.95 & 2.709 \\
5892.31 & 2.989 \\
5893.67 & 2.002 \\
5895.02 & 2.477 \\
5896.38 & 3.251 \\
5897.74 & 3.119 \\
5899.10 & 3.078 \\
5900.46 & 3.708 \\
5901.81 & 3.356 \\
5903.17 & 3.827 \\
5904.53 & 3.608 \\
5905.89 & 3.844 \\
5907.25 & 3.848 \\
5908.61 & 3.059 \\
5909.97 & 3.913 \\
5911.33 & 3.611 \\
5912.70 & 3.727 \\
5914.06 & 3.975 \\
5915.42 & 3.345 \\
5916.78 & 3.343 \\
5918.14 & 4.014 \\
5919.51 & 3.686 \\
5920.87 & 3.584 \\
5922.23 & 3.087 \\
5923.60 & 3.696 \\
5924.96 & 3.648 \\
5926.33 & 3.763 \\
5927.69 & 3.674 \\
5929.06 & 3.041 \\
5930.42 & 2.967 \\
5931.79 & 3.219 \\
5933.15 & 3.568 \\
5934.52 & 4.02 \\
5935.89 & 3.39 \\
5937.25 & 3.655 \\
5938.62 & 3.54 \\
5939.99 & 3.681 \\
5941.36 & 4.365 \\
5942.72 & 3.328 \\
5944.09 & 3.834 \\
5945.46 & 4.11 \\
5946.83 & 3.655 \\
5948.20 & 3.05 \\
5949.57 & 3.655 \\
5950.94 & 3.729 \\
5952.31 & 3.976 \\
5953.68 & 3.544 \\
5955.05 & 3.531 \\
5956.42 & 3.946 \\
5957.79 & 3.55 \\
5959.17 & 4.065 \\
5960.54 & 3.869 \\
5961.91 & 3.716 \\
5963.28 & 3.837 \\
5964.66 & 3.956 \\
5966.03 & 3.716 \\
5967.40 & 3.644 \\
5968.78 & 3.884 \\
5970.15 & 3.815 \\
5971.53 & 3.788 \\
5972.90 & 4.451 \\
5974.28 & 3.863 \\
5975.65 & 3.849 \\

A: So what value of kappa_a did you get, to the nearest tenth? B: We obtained 1.9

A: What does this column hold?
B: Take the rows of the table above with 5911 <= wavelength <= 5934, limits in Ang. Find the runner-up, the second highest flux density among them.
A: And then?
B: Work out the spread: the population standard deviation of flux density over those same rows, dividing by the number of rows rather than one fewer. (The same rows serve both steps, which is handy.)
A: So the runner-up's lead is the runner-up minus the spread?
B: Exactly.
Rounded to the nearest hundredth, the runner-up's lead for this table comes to 3.67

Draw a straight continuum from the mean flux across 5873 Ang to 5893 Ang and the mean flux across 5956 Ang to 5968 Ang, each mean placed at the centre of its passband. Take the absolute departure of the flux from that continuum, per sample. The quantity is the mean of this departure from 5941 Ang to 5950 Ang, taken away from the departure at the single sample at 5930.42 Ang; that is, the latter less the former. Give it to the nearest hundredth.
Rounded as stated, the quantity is 0.29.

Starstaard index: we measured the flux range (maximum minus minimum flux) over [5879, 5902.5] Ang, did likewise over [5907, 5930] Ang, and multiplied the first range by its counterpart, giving 1.8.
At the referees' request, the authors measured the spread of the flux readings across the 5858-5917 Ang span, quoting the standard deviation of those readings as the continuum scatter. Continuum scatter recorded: 0.48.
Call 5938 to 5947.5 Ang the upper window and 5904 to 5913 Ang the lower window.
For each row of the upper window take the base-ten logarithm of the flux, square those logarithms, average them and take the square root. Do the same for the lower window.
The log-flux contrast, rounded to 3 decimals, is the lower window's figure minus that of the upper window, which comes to -0.015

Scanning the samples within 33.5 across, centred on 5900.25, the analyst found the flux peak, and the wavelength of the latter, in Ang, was 5914.06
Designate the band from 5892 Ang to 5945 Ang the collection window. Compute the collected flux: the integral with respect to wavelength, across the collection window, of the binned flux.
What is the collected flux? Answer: 185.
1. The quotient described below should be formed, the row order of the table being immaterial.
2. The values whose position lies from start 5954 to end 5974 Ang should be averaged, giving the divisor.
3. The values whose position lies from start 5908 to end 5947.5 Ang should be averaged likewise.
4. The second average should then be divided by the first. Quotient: 0.94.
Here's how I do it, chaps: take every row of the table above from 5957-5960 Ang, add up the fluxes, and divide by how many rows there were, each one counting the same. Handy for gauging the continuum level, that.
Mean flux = 3.81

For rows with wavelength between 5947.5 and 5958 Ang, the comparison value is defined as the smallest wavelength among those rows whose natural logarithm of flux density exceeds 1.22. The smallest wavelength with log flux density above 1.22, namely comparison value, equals 5949.57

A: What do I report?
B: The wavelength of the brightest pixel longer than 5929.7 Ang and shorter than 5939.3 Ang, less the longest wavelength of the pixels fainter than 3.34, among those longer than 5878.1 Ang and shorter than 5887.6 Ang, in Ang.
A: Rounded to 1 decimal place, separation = 47.6 Ang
